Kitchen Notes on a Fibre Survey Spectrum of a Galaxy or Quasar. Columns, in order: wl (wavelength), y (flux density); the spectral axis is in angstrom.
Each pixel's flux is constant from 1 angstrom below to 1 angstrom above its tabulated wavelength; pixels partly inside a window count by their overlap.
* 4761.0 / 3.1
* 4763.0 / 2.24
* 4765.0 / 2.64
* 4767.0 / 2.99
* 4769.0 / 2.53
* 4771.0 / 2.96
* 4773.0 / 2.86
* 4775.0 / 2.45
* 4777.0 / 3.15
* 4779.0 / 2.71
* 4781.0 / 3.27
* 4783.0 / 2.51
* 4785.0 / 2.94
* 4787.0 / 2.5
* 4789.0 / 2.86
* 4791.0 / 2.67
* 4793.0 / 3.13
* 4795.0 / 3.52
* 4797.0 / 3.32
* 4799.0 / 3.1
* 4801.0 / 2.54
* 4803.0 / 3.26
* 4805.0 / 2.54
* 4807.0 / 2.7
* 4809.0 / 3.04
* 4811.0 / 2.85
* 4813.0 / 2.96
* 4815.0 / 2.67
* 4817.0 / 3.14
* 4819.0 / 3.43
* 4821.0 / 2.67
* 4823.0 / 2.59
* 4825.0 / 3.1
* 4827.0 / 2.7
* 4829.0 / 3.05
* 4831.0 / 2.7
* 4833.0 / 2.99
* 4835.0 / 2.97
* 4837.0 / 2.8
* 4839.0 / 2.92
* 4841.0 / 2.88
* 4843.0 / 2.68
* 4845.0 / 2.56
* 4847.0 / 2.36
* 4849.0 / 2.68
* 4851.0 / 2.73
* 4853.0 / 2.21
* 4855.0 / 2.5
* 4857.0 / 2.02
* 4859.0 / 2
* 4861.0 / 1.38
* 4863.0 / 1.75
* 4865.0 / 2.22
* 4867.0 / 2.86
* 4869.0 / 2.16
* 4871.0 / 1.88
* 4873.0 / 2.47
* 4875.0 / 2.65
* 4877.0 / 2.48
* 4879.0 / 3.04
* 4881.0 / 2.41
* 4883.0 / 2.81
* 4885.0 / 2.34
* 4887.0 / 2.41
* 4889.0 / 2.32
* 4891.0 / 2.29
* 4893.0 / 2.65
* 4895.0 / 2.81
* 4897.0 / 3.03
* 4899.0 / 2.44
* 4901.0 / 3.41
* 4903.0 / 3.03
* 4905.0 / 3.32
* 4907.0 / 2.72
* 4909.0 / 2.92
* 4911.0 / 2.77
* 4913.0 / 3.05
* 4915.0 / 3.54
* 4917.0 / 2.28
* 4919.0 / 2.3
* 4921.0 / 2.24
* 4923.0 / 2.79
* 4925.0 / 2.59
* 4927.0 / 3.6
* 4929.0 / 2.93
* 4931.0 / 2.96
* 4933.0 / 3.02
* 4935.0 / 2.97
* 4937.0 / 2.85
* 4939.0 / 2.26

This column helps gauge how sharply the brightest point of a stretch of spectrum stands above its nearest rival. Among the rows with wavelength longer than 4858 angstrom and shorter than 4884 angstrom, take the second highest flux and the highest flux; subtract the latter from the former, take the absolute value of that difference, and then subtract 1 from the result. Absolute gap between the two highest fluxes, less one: -0.82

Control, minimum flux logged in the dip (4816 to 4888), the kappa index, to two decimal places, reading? 1.38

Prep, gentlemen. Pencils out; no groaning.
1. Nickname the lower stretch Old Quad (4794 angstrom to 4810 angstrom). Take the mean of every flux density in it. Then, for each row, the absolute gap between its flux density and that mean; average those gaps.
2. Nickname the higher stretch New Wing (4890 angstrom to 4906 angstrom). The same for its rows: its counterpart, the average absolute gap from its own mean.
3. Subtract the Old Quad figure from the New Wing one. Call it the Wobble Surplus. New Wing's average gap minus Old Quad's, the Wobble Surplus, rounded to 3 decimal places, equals 0.018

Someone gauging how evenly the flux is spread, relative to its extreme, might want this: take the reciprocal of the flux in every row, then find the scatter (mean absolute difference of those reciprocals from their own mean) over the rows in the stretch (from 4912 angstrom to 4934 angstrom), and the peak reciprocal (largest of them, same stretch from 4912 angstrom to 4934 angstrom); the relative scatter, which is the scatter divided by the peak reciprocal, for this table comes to 0.108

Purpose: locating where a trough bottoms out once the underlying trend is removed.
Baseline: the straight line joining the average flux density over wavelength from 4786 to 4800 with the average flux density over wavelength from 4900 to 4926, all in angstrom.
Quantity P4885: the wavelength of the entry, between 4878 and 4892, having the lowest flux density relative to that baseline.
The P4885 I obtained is 4891.0 angstrom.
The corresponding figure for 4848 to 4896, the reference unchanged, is 4861.0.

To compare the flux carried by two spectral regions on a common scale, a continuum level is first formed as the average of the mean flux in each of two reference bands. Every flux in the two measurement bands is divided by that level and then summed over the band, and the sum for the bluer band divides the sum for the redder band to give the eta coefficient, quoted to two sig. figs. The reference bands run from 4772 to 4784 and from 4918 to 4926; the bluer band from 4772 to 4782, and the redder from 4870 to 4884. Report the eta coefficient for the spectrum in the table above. 1.2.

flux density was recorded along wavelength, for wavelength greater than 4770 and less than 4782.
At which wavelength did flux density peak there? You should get 4781.0 angstrom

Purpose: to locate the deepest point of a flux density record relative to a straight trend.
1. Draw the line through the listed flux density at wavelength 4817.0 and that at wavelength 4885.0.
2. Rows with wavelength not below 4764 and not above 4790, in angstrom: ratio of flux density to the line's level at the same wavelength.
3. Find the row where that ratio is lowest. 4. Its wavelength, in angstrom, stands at 4775.0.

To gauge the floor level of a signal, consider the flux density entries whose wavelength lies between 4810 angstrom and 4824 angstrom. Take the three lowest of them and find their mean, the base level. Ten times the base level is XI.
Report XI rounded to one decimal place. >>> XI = 26.4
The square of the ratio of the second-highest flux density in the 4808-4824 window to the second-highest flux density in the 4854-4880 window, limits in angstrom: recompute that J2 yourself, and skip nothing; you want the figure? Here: 1.21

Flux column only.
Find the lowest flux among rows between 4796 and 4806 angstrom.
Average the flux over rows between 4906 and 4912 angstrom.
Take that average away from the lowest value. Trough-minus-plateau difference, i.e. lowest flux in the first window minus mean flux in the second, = -0.26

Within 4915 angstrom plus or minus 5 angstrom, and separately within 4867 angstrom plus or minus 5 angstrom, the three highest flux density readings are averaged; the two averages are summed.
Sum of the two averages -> 5.53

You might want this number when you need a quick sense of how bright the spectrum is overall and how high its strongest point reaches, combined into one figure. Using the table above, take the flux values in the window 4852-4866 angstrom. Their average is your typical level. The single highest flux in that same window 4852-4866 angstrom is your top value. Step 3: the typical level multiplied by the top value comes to 5.0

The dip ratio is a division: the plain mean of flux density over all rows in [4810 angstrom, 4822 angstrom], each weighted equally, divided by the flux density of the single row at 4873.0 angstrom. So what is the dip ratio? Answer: 1.20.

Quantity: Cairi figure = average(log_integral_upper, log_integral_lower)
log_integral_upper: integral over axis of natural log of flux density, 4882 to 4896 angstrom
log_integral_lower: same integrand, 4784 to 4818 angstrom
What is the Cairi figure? 25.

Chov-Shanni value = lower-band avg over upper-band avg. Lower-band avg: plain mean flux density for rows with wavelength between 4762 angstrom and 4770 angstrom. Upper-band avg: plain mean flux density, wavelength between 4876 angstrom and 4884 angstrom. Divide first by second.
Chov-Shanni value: 0.97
